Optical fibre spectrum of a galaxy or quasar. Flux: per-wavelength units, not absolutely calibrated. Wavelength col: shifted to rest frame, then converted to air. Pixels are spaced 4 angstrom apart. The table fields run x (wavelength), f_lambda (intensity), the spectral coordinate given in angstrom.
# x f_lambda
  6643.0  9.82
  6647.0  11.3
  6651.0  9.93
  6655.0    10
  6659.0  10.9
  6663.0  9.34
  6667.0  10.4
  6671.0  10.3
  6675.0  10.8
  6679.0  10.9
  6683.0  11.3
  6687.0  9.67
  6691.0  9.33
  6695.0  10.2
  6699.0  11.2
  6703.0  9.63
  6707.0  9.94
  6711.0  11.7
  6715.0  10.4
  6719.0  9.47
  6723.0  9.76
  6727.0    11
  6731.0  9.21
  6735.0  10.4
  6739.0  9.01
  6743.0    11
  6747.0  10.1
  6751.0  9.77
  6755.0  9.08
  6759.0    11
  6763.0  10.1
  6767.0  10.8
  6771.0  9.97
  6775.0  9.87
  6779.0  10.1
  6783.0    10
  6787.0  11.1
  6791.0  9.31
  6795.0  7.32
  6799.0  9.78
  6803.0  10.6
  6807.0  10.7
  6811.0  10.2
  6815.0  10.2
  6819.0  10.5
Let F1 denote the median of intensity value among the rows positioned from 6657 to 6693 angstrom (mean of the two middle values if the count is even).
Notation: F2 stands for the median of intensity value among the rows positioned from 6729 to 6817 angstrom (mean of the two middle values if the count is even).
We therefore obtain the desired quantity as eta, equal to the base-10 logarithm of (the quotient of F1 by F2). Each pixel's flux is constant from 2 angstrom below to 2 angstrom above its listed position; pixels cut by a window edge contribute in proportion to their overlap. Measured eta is 0.013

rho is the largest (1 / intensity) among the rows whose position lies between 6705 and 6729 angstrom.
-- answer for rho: 0.106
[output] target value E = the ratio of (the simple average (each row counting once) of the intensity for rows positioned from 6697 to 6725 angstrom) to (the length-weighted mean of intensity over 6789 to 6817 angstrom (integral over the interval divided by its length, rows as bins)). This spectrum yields 1.06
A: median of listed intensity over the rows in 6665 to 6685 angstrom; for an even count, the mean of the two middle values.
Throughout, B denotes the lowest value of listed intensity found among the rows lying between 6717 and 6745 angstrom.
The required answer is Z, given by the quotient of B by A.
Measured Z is 0.83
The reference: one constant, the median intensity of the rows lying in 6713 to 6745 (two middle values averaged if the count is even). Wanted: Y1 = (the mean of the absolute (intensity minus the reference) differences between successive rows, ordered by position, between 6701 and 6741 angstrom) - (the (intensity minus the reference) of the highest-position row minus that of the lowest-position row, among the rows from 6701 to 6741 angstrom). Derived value 1.8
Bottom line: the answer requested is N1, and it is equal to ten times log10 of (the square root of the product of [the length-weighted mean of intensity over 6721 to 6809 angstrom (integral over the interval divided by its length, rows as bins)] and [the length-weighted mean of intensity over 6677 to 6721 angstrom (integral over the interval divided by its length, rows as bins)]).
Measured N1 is 10.1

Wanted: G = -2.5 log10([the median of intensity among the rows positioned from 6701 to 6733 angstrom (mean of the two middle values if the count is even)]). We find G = -2.48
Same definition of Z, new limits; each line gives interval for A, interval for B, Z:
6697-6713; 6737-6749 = 0.85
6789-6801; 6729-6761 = 0.97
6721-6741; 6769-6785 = 1.01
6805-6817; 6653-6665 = 0.92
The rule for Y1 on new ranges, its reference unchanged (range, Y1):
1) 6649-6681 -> -0.4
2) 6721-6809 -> 0.1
